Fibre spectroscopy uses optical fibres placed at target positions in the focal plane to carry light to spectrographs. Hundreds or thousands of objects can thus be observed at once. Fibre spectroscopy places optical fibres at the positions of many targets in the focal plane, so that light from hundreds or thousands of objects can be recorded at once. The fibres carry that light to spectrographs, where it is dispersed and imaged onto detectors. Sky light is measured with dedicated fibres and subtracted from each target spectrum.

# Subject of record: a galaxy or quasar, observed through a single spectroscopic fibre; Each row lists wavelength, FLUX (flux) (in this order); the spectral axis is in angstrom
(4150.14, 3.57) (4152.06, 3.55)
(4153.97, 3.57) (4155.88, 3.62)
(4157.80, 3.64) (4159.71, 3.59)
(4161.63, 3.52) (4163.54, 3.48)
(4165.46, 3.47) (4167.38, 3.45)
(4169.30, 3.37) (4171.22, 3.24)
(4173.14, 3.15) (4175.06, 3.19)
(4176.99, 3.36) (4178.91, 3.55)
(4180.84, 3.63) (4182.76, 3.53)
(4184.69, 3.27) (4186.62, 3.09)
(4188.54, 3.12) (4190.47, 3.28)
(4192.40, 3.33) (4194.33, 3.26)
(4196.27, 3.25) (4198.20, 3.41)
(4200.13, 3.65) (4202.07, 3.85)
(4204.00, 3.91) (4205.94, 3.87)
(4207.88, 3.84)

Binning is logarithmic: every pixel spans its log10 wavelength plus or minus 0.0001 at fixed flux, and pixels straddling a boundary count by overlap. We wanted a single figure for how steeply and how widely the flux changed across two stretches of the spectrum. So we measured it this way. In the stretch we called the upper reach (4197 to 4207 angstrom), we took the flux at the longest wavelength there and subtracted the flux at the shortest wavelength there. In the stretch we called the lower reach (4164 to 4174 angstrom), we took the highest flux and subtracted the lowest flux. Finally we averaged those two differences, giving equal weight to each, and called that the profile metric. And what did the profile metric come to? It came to 0.39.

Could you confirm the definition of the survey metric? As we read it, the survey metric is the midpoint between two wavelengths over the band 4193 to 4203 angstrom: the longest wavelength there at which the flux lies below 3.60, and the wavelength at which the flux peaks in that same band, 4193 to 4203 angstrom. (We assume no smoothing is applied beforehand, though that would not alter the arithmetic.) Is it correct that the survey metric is 4200.1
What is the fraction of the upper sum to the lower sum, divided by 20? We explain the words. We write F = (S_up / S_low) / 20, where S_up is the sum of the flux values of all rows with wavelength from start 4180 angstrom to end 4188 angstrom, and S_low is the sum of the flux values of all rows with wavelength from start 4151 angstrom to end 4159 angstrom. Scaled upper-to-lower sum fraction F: 0.047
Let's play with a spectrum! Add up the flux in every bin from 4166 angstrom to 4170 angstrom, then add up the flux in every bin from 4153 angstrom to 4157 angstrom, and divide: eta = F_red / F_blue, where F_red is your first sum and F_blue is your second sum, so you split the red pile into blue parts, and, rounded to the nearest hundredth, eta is 0.95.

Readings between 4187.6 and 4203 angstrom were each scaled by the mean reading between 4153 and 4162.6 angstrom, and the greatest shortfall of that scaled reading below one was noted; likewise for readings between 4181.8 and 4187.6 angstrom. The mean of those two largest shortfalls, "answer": 0.135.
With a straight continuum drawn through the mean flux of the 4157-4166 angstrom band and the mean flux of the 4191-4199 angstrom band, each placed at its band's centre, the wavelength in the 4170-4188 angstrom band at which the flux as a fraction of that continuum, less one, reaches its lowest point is 4173.14 angstrom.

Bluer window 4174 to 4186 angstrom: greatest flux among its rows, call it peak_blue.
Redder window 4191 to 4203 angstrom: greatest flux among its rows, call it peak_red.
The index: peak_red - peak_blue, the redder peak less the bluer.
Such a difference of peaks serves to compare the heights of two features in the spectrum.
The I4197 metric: 0.22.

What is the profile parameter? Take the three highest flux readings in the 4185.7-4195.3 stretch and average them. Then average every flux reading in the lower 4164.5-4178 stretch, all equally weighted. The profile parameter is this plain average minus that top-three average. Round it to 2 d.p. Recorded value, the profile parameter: 0.03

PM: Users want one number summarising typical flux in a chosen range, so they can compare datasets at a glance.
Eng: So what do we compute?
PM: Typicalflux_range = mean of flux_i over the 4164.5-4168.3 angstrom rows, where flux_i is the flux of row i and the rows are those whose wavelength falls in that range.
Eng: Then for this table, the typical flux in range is 3.46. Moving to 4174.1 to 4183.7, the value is 3.45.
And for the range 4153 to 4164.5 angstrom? 3.57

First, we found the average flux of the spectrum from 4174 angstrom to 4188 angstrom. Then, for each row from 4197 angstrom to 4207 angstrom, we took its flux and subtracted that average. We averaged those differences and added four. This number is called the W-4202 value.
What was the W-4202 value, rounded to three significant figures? 4.36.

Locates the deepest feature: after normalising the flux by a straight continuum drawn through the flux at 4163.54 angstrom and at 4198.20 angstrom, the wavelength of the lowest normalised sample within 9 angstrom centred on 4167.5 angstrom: 4171.22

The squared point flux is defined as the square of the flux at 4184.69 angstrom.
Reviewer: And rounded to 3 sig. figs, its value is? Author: 10.7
